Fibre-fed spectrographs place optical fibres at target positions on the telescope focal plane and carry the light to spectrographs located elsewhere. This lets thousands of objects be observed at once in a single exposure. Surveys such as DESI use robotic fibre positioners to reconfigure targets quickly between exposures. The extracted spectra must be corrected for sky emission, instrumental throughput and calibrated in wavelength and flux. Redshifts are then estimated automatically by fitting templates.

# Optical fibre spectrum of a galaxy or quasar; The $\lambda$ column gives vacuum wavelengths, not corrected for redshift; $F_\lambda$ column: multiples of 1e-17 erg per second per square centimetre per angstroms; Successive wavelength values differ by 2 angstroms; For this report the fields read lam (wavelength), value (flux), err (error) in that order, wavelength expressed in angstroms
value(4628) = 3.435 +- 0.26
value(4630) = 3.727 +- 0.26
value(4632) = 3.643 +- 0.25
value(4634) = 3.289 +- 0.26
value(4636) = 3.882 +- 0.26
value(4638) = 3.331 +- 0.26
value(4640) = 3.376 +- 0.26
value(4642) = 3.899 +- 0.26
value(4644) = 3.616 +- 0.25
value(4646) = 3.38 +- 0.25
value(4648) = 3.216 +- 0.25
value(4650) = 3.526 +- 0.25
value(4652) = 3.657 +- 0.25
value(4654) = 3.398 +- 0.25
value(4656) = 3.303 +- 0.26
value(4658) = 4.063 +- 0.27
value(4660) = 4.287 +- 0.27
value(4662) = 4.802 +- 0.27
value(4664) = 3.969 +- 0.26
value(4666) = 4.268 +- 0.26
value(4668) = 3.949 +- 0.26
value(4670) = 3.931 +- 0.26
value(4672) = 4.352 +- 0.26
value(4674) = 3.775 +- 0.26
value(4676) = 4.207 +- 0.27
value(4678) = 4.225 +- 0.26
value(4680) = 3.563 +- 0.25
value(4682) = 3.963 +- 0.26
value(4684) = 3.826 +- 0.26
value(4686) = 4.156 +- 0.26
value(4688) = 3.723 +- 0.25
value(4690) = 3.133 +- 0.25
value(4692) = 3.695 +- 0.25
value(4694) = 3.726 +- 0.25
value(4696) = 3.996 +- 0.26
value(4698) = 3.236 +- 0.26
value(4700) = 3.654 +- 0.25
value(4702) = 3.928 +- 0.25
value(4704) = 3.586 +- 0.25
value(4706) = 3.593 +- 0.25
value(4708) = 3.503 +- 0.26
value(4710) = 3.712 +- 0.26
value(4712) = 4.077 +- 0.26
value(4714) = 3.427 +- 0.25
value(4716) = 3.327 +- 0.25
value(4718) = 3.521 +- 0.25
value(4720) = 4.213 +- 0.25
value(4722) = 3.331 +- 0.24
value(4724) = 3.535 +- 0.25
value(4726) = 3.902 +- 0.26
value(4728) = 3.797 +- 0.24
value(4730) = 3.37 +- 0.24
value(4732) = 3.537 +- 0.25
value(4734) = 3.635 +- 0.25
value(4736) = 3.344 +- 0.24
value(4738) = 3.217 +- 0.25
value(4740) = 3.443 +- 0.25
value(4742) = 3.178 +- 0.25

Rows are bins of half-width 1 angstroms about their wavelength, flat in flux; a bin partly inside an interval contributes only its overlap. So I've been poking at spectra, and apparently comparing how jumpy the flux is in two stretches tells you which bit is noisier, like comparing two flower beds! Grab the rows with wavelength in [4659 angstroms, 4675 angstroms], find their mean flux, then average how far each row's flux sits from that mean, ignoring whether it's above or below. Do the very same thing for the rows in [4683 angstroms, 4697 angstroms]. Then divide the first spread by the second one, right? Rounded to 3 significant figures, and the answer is 1.26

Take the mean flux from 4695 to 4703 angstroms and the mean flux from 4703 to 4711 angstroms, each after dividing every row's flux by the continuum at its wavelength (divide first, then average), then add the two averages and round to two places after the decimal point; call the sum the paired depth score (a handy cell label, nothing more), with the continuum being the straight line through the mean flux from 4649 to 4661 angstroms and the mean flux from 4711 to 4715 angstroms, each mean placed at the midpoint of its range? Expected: 1.95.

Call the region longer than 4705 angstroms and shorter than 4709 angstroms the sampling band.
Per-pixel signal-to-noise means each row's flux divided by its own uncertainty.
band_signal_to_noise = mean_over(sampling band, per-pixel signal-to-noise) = 13.92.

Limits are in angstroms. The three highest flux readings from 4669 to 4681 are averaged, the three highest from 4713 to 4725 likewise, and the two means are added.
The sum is 8.02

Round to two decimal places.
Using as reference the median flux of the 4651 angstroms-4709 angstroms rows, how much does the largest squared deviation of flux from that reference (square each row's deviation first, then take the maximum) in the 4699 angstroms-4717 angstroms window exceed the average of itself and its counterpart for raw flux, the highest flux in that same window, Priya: -1.91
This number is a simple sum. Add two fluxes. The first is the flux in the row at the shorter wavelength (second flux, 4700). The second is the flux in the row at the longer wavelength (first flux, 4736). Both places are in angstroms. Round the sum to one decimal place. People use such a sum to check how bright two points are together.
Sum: 7.0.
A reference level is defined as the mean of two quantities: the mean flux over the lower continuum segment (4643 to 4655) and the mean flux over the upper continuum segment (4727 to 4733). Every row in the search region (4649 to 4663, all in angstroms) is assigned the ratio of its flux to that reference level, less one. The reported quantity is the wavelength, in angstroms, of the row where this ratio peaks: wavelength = 4662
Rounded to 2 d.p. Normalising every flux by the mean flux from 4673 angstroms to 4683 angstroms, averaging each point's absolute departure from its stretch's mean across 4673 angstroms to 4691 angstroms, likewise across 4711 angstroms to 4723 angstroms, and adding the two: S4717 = 0.15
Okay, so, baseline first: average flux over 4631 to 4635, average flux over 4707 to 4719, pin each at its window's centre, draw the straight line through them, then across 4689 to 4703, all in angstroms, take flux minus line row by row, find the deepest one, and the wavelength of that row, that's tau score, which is 4690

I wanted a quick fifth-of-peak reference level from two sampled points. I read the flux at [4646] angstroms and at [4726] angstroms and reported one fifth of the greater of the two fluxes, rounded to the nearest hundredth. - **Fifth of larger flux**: 0.78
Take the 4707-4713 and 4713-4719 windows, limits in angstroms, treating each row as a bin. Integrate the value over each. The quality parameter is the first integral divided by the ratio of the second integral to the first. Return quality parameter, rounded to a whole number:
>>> 25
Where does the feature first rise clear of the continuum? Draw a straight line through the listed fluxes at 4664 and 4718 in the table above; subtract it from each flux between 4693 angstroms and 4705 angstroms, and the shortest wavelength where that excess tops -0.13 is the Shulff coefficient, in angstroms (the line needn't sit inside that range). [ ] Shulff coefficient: 4694 angstroms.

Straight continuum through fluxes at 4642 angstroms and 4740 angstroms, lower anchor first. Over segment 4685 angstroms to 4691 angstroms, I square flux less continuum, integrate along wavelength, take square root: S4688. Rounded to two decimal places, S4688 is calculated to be 1.01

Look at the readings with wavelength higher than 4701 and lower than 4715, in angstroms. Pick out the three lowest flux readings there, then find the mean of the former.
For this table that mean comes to 3.5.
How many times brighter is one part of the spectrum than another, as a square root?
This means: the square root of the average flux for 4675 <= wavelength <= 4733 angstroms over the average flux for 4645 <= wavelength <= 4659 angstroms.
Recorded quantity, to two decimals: 1.03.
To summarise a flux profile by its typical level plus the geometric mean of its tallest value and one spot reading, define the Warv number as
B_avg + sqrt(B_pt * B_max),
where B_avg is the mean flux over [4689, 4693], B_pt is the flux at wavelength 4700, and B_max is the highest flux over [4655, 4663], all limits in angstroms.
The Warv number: 7.60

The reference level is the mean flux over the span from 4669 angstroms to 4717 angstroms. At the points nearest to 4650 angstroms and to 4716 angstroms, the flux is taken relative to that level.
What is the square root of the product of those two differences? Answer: 0.32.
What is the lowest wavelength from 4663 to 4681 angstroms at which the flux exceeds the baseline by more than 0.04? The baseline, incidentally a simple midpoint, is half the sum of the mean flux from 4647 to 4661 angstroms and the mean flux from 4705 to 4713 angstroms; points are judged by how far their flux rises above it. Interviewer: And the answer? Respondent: 4664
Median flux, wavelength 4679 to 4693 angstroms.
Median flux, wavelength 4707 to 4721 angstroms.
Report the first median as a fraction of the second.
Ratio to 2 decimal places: 1.06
